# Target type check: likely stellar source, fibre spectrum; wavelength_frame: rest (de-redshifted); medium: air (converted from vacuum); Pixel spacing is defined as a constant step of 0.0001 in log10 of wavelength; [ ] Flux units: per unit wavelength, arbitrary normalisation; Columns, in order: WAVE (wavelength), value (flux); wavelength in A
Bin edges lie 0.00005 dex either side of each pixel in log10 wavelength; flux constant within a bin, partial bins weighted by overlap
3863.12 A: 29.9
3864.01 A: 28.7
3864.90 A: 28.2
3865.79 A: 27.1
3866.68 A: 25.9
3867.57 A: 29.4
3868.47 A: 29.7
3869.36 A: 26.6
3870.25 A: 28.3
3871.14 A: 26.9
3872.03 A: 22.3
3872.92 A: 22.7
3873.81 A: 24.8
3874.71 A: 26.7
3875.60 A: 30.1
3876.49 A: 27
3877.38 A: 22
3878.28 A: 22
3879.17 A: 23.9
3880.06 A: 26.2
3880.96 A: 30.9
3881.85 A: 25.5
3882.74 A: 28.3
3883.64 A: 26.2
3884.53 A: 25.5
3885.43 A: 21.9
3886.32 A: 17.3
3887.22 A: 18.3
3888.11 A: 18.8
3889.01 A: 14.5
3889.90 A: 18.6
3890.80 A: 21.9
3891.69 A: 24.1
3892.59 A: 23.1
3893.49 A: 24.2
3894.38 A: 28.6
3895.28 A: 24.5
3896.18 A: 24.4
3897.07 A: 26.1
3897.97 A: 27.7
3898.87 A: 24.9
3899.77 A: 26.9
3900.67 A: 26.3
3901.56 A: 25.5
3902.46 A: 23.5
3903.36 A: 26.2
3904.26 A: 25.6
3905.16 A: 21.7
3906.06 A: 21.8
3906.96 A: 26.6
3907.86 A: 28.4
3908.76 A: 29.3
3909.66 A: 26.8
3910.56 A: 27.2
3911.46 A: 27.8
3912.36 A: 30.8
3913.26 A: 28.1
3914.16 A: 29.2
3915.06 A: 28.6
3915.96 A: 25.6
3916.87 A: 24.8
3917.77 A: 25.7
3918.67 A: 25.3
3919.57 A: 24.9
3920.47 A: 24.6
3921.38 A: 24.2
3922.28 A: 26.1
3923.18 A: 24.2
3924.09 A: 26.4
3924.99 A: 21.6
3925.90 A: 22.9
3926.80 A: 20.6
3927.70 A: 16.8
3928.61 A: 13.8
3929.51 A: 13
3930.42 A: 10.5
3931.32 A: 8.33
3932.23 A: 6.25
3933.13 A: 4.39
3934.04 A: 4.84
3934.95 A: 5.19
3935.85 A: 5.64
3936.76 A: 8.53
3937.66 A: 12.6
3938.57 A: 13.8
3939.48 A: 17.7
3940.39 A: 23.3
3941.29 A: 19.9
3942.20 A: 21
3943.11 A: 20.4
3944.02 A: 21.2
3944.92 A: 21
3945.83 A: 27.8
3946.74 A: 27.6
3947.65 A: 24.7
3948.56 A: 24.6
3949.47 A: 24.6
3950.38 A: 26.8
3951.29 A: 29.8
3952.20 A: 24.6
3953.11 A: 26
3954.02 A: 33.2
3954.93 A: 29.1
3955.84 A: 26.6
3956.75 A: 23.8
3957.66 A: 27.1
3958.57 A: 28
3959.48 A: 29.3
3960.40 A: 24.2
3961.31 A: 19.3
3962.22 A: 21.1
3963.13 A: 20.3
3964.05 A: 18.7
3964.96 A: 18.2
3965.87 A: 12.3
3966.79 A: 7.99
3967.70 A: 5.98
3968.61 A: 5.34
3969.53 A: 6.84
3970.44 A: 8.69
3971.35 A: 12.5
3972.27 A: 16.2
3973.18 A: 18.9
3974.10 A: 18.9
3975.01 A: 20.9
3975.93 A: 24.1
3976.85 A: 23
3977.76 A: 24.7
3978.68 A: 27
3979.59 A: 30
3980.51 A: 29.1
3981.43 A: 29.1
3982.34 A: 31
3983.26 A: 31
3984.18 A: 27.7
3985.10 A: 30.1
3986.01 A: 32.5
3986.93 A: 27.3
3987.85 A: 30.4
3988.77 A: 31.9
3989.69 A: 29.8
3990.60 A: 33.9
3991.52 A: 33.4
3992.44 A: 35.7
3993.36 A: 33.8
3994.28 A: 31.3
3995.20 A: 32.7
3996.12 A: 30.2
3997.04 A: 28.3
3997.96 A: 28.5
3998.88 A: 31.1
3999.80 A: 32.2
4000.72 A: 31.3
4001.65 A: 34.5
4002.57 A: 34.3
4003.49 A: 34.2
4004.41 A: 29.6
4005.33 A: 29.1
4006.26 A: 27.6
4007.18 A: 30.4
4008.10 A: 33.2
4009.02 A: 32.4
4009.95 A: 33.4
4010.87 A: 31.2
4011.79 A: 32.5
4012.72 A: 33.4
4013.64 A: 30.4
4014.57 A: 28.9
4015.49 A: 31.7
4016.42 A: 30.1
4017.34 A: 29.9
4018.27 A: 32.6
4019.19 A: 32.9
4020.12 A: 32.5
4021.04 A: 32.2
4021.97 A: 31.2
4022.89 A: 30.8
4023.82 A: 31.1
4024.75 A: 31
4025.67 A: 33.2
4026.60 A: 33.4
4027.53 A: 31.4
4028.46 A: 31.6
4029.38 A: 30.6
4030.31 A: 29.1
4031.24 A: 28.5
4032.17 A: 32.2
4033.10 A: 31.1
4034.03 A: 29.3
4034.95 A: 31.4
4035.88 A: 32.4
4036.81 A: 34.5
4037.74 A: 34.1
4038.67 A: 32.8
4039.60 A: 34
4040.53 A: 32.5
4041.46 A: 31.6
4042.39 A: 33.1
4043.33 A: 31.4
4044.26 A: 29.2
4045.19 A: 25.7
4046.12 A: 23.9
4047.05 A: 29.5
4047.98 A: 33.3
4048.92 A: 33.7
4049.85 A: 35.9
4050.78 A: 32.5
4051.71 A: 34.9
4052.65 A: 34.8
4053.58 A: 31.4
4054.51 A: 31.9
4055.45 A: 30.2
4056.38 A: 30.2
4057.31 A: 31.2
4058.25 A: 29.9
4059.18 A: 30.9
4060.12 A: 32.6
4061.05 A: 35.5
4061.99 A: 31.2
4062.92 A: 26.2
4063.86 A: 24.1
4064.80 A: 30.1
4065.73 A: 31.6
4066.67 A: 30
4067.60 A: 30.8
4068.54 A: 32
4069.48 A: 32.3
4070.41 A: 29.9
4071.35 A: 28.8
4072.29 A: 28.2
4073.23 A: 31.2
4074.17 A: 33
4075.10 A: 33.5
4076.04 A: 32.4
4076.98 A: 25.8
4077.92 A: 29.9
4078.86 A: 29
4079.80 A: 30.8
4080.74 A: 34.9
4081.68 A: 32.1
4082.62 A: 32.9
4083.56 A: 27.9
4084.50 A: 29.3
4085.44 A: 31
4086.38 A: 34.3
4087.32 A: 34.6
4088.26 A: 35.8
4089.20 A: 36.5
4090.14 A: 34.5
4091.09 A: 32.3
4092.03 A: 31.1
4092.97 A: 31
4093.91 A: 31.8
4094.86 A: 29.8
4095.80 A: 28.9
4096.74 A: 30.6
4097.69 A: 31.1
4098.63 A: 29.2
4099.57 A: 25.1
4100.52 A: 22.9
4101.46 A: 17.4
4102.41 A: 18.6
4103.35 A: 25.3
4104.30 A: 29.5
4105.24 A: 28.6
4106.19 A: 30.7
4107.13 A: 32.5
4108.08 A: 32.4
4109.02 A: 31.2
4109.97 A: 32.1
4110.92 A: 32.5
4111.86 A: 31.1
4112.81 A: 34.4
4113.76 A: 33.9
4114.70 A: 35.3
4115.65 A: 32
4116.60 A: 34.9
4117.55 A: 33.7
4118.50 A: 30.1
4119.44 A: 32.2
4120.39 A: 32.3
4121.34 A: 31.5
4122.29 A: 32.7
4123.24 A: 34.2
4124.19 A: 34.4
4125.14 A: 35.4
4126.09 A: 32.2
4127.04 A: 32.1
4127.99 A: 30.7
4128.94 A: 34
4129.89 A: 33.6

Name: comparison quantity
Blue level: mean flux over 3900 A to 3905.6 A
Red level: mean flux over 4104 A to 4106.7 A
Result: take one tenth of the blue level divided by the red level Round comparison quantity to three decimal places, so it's 0.084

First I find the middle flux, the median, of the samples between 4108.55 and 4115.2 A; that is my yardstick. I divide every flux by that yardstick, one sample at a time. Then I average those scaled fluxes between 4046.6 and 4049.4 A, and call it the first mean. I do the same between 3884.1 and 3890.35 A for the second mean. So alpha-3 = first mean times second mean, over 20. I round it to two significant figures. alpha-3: 0.029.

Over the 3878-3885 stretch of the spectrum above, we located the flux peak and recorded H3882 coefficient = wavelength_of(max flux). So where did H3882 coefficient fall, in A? 3880.96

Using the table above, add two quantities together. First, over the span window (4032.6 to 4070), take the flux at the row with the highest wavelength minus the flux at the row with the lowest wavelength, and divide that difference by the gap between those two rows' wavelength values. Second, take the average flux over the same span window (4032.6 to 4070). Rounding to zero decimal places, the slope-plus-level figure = 31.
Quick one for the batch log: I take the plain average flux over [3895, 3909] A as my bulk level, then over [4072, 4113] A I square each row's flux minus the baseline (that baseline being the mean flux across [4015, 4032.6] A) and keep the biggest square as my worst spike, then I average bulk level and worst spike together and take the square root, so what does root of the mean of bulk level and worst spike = 10.5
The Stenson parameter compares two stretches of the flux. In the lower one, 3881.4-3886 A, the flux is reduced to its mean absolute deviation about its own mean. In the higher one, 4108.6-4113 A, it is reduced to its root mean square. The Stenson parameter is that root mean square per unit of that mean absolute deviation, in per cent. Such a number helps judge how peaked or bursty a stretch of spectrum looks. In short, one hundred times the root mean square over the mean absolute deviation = 2254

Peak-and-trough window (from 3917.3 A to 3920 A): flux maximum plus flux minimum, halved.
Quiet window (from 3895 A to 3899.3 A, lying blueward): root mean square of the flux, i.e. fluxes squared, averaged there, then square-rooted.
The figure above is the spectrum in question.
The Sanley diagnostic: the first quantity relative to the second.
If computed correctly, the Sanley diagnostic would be 1.0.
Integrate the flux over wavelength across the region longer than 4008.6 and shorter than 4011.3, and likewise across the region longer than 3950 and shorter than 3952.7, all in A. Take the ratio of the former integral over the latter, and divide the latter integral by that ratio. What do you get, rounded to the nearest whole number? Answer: 61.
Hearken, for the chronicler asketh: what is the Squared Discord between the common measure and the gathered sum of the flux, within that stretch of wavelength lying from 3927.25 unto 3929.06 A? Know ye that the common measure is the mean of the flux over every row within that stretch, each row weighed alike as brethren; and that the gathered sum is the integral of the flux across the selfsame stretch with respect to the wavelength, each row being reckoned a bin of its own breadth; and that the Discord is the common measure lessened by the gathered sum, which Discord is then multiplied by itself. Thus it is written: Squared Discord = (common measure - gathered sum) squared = 153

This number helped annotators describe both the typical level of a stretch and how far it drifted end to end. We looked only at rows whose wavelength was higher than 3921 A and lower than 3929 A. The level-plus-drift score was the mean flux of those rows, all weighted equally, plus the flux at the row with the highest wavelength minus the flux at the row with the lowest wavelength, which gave 11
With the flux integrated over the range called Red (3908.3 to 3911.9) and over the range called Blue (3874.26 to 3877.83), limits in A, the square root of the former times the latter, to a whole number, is 97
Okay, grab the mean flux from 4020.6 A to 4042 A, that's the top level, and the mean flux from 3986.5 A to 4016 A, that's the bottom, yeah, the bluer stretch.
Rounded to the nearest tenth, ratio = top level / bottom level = 1.0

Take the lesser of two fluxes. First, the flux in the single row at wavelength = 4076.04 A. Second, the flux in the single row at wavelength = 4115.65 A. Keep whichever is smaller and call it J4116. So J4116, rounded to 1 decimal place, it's 32.0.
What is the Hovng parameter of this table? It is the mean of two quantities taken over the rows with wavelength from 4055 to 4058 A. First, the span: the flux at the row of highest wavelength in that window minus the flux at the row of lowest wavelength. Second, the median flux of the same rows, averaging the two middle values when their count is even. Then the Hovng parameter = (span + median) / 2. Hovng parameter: 16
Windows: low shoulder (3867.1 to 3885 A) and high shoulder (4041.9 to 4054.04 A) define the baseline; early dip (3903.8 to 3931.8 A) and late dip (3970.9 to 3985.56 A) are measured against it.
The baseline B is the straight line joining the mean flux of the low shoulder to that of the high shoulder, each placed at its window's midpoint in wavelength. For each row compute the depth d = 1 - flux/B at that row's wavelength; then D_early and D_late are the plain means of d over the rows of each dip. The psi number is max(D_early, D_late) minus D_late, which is 0.0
